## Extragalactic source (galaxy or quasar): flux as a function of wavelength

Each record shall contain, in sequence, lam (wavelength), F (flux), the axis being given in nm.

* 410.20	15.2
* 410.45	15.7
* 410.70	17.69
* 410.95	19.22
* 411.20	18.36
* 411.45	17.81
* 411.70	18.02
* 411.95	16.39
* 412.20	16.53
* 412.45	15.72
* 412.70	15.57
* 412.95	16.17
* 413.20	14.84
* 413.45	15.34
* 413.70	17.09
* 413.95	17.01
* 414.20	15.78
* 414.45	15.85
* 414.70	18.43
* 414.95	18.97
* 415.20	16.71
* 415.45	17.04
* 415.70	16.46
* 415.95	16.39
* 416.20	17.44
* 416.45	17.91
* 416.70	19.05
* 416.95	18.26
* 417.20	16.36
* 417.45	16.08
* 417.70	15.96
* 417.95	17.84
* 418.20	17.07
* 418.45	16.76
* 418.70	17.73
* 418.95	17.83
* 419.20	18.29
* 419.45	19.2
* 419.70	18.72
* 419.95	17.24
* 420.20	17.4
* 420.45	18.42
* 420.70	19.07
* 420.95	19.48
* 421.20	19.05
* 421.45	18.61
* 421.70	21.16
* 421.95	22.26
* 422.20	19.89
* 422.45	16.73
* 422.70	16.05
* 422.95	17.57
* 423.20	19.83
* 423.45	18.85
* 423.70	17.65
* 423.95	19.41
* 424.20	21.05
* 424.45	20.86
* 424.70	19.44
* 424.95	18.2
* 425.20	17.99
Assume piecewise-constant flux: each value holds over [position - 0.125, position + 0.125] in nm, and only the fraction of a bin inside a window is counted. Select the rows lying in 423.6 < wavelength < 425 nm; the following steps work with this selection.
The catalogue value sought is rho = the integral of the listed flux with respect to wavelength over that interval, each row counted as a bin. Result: 27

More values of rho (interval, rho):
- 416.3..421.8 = 99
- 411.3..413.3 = 33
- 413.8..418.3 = 77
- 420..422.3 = 45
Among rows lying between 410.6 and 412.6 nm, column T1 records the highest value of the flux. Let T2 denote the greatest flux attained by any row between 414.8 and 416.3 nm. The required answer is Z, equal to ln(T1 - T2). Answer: -1.4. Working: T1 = 19.22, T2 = 18.97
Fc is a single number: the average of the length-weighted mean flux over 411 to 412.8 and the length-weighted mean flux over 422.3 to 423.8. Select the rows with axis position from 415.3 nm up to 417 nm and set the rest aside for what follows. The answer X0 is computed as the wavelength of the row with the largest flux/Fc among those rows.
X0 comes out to 416.70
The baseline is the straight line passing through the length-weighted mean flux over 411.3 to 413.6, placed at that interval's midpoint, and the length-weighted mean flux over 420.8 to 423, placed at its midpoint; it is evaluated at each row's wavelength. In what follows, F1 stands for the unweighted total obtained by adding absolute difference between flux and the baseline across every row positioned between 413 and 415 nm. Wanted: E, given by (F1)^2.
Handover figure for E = 83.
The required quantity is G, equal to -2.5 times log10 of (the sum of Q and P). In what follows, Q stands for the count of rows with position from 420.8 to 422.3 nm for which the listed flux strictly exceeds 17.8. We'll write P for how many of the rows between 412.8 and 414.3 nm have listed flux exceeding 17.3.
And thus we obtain -1.9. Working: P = 0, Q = 6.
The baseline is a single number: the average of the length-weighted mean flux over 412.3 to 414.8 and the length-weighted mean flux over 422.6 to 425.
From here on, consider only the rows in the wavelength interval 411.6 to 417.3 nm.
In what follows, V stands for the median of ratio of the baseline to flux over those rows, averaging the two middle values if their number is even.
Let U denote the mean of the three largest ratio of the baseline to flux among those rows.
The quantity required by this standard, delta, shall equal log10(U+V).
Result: 0.345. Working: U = 1.151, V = 1.06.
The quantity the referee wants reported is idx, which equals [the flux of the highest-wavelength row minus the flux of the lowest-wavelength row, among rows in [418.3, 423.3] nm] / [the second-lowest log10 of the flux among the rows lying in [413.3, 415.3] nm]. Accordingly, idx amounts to 2.6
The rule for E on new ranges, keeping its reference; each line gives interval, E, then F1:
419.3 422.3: 134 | 12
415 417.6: 62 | 8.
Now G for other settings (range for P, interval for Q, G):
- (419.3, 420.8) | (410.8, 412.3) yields -2.4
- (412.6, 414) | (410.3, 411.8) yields -1.5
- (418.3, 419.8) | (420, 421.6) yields -2.5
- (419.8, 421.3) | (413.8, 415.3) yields -2.1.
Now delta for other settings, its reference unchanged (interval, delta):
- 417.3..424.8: 0.310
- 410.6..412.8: 0.322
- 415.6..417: 0.310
